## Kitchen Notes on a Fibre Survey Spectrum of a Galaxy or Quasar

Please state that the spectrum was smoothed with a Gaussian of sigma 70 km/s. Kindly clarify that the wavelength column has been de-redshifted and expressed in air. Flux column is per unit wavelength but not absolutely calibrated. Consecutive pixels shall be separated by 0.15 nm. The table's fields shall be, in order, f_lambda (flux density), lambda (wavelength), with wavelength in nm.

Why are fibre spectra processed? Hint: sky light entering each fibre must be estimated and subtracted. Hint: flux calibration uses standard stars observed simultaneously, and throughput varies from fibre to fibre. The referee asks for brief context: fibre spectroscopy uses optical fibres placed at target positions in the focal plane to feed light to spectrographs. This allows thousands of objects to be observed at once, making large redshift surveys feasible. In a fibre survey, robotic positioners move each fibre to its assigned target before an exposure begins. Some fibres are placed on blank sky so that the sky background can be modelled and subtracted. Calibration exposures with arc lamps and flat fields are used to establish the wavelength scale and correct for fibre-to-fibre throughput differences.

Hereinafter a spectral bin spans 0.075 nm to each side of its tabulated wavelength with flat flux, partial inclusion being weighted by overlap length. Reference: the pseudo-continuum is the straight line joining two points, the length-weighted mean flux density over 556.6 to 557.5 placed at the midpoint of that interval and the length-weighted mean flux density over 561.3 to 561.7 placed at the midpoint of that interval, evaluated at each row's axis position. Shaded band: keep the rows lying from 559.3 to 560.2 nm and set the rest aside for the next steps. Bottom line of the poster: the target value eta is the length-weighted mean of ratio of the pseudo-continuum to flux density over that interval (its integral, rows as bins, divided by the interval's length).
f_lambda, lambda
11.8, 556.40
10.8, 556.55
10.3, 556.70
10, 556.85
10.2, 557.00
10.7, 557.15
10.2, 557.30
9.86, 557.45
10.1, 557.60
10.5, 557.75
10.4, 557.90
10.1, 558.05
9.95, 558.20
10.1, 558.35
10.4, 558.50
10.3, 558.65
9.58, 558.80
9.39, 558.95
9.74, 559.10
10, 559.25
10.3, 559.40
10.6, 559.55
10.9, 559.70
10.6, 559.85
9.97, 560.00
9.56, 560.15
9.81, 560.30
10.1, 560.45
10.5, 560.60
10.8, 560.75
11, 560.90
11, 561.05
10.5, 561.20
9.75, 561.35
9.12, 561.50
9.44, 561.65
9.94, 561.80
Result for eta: 0.94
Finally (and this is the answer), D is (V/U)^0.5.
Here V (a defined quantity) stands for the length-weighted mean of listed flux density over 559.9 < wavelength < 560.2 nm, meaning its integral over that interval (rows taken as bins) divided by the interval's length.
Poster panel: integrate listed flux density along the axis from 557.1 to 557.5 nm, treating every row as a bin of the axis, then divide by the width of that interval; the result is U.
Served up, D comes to 0.98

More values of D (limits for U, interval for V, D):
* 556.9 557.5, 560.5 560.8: 1.02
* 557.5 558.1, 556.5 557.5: 1.00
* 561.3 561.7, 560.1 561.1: 1.05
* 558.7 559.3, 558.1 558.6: 1.02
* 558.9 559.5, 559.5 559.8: 1.04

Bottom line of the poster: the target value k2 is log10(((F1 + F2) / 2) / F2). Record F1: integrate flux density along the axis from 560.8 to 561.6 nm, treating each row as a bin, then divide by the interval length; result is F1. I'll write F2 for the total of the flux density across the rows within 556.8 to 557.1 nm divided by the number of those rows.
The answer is 0.004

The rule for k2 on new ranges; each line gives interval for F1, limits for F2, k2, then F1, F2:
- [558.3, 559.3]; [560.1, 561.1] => -0.010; 9.9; 10.4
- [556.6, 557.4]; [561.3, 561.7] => 0.019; 10.3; 9.4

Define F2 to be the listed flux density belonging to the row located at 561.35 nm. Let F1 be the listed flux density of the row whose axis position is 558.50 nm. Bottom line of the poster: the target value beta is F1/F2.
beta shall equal 1.07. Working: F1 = 10.4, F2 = 9.75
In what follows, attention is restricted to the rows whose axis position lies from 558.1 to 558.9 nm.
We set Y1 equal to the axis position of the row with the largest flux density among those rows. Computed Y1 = 558.50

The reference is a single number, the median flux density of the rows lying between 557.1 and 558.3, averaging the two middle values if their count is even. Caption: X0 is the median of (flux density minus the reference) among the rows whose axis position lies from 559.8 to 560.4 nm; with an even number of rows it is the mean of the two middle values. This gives -0.3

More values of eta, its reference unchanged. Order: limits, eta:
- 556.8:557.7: 1.00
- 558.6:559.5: 1.00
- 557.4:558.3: 0.99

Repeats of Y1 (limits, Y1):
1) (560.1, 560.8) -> 560.75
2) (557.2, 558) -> 557.75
